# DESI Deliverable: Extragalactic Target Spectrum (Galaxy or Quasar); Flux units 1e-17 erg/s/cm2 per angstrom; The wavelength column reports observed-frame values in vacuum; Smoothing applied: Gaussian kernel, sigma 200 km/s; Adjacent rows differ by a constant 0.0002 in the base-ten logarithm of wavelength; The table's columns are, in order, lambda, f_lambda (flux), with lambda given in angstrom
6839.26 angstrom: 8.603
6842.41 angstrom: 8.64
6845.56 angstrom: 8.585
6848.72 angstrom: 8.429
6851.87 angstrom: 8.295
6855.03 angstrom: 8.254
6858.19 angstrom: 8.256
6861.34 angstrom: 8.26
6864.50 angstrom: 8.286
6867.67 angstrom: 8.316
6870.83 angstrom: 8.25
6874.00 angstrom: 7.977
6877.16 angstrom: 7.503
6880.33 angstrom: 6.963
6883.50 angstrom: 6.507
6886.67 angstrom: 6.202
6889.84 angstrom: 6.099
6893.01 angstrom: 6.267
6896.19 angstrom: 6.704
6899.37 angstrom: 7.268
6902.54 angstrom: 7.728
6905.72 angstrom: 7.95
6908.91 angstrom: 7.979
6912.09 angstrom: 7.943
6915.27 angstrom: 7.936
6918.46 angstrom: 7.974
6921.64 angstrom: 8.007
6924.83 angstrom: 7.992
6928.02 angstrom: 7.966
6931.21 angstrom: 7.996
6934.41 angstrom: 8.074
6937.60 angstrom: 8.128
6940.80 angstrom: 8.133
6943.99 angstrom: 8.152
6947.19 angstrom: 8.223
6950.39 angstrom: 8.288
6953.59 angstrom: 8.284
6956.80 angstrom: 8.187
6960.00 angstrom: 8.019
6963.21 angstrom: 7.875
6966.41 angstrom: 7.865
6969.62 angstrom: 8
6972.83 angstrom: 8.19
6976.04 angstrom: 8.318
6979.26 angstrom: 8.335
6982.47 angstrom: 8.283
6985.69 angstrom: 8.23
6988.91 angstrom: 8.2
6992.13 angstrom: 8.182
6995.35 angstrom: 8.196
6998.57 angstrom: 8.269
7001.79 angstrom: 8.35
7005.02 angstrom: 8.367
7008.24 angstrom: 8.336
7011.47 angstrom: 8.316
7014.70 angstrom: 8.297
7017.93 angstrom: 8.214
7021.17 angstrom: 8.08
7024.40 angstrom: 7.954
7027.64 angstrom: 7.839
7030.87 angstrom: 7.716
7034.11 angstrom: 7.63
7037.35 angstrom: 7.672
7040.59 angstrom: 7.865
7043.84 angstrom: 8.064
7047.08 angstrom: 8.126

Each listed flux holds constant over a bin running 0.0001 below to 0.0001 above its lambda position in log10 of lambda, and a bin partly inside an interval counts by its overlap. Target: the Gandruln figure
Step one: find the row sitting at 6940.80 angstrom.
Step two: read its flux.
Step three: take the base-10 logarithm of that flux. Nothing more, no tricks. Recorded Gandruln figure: 0.910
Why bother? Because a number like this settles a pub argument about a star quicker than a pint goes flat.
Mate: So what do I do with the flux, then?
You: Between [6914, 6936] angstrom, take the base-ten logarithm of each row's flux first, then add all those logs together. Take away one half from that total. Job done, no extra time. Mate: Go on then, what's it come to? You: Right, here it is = 5.82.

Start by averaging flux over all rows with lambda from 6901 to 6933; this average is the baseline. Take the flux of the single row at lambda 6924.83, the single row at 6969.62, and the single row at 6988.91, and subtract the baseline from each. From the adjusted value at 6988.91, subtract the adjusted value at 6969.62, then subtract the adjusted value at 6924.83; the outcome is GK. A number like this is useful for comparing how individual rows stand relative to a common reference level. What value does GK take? 0.2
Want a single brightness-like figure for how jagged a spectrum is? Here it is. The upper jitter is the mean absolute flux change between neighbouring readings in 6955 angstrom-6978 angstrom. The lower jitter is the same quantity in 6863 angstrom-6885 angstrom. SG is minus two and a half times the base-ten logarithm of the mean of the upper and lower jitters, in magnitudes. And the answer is 1.7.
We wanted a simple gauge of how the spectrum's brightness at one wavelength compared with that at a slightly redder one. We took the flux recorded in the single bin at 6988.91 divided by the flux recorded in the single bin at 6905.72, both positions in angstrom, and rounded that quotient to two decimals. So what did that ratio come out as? 1.03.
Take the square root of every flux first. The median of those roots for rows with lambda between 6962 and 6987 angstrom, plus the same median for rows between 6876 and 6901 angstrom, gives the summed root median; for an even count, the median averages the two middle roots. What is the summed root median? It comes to 5.44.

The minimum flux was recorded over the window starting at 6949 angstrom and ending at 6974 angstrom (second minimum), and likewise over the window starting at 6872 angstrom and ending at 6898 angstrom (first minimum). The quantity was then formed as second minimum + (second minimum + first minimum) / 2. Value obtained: 14.8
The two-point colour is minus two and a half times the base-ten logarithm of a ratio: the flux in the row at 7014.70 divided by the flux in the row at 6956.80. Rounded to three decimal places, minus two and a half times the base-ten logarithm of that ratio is -0.014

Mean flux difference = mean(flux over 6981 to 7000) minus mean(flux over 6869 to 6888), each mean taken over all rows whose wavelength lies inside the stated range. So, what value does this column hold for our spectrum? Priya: 1.0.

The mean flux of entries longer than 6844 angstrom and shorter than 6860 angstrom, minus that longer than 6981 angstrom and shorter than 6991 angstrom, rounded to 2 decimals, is 0.13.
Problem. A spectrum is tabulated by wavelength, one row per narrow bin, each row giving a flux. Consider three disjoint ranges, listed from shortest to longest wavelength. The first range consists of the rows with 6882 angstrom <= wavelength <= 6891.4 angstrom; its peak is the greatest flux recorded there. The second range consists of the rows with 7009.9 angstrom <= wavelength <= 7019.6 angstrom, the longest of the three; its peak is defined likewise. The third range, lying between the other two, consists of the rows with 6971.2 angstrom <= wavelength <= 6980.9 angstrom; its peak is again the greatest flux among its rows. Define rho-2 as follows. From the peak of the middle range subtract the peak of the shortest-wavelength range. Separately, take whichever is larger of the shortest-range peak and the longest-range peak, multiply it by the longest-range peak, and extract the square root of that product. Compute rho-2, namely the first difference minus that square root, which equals -6.5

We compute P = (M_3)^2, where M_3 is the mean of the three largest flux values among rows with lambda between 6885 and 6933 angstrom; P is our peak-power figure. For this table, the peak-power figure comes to 64.0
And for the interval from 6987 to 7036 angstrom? 69.7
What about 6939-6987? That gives 69.1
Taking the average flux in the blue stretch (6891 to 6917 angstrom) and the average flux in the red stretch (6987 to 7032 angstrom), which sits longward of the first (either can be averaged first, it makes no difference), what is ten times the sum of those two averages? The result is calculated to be 156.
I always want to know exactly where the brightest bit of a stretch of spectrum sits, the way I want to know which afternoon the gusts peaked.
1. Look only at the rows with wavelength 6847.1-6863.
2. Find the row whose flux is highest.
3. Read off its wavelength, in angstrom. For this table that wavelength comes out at 6848.72 angstrom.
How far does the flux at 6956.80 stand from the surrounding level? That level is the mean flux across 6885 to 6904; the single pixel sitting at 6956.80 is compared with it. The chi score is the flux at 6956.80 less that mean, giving 1.5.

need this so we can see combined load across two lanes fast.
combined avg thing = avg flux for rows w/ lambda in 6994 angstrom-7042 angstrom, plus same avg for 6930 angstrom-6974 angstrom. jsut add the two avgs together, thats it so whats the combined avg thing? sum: 16.2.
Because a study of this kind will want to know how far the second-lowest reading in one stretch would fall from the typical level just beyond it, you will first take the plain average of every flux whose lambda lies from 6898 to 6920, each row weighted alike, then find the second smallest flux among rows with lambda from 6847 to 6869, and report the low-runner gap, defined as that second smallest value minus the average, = 0.43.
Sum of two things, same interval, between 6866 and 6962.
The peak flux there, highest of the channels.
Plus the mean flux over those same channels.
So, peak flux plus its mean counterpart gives 16.0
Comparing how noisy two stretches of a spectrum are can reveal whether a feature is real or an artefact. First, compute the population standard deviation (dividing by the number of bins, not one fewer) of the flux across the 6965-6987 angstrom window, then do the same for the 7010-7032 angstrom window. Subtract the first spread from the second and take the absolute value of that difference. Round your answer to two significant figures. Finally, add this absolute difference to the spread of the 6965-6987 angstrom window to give 0.22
